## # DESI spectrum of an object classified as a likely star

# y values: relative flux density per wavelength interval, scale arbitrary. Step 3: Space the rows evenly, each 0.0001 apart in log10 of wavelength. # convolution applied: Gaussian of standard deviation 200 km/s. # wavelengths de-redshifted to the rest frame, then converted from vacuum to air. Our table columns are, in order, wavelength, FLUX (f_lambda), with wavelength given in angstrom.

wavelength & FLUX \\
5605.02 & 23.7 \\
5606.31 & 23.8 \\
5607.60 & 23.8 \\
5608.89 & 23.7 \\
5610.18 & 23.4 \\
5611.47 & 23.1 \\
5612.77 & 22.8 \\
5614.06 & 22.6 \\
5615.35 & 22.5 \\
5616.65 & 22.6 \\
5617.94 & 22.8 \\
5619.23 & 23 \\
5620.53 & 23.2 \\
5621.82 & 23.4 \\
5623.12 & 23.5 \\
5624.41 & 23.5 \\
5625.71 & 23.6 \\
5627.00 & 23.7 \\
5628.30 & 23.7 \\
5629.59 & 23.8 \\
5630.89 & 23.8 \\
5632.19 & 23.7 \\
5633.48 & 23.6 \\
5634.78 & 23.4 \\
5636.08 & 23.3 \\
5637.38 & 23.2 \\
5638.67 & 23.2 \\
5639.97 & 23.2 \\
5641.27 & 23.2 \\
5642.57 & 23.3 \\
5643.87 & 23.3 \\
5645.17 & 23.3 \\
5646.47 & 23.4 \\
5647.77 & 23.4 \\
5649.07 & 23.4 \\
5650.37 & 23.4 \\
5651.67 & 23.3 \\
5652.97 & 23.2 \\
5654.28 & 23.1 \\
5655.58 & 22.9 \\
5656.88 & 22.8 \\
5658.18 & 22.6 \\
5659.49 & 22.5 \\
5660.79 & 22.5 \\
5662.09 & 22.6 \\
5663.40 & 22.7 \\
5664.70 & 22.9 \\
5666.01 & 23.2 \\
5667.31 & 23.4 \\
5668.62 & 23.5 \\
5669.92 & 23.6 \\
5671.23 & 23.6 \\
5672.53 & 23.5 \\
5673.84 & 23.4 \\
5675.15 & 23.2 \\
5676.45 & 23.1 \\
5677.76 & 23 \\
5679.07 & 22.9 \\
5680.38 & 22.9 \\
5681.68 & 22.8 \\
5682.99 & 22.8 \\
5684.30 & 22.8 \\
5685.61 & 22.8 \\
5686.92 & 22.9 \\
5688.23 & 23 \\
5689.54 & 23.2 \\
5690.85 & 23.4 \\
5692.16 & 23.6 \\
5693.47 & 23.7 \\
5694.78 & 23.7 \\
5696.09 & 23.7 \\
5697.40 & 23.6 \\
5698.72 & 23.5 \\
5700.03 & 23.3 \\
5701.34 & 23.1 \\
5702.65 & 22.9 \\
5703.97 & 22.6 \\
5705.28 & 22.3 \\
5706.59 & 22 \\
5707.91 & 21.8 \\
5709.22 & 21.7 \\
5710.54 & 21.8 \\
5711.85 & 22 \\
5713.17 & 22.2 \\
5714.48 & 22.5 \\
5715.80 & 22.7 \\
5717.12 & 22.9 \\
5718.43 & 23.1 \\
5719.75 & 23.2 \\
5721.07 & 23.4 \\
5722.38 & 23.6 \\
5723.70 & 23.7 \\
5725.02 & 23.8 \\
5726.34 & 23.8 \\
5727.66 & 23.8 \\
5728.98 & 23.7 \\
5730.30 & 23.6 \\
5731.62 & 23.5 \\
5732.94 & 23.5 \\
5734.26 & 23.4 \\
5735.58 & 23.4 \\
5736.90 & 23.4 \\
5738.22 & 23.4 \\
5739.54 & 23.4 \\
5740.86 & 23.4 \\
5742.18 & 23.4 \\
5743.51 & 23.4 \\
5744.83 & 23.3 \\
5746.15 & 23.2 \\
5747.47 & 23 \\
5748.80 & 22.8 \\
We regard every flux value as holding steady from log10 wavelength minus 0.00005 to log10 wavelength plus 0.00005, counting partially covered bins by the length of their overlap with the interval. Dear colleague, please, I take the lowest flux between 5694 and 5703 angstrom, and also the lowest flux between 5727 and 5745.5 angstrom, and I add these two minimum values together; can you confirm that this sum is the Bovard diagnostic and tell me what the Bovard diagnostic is 46.2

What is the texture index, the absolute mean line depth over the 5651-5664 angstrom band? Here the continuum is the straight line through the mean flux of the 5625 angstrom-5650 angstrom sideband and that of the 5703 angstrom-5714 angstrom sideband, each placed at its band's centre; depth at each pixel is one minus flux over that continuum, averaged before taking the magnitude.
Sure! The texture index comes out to 0.010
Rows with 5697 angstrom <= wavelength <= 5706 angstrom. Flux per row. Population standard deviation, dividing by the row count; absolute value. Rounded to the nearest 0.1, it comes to 0.4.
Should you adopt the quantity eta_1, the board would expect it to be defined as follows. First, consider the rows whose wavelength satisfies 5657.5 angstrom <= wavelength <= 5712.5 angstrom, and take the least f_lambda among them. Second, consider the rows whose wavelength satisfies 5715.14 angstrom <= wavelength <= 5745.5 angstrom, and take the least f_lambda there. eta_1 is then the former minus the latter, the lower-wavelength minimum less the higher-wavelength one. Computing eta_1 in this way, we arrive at -1.0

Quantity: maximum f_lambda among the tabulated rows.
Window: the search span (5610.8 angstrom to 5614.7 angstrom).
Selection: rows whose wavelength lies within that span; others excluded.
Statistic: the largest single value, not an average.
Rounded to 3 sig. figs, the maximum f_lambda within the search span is 23.1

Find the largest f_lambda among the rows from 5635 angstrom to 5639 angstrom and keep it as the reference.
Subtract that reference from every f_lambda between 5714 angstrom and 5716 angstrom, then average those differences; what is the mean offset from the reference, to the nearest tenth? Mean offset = -0.7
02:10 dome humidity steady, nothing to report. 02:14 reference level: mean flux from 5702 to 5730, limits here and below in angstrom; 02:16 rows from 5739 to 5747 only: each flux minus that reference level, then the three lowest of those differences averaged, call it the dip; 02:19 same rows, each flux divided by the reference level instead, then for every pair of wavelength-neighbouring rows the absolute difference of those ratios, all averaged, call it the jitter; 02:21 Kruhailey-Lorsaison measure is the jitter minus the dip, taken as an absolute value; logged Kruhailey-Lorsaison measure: 0.5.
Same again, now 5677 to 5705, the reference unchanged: 0.1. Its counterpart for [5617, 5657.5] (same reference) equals 0.0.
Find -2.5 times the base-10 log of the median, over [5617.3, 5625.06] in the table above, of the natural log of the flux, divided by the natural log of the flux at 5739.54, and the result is 0.001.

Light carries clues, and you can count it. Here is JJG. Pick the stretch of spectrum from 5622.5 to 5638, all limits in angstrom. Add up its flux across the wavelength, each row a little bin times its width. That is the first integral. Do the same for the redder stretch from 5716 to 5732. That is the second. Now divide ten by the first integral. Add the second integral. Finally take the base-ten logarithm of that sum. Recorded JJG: 2.57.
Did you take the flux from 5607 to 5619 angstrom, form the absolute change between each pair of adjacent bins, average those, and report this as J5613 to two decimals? 0.20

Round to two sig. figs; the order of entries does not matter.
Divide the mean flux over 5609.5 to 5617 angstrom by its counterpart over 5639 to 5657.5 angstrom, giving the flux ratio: 0.98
